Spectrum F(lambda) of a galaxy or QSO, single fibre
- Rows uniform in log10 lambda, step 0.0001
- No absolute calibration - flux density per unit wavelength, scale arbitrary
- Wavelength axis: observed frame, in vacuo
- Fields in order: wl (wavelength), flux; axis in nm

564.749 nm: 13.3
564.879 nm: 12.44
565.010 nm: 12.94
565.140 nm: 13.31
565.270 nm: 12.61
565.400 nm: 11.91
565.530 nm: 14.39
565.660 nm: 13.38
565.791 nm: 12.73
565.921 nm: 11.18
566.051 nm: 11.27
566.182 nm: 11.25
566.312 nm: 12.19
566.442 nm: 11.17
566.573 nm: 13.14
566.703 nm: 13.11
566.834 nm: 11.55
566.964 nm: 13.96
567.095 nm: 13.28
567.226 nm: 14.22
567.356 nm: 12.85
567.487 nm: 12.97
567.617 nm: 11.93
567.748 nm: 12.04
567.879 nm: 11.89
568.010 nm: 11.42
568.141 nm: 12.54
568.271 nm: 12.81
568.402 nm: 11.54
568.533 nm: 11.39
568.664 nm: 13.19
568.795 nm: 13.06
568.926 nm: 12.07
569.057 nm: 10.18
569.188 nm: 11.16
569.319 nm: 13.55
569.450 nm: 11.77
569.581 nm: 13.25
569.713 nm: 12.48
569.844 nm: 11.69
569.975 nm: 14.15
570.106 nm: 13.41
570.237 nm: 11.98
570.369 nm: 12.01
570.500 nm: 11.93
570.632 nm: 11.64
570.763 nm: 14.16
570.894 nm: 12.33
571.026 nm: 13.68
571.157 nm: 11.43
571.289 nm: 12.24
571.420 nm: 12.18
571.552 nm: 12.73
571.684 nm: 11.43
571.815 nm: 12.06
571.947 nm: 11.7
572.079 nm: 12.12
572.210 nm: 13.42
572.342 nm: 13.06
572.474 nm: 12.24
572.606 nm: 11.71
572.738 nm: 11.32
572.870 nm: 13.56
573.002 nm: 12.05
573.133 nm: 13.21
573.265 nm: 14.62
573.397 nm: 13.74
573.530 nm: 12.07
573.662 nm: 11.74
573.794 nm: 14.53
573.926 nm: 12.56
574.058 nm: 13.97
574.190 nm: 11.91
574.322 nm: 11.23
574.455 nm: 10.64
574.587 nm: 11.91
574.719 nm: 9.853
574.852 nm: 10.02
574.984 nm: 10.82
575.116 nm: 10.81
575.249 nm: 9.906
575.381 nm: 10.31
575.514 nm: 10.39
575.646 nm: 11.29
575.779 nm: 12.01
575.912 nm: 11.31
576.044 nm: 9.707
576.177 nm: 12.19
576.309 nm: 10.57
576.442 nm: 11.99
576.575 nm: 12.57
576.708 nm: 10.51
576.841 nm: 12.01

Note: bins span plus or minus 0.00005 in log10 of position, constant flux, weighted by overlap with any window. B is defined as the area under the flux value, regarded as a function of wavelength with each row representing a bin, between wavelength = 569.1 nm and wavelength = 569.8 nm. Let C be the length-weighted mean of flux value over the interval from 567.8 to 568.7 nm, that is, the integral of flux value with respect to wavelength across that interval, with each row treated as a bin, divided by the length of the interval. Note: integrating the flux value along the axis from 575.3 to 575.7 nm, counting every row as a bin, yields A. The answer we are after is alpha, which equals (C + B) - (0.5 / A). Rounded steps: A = 4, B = 8.6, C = 12.1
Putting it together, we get 20.6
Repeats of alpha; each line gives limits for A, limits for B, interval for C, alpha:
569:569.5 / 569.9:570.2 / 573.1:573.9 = 17.3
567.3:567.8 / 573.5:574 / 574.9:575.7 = 16.9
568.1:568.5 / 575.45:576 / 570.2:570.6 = 18.0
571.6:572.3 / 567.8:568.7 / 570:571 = 23.4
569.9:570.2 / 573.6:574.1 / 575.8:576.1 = 17.2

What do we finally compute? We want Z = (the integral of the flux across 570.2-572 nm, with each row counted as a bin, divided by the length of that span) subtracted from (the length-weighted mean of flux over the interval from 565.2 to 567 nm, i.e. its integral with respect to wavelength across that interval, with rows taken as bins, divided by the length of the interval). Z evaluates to 0.1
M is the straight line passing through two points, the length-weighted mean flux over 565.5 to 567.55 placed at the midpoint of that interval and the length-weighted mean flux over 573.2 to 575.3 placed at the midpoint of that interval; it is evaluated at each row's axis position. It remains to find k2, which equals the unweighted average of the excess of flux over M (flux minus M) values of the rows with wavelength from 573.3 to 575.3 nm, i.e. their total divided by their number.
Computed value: -0.18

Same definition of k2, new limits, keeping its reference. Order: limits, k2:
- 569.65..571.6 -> 0.29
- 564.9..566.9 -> -0.28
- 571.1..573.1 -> 0.11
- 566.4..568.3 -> 0.04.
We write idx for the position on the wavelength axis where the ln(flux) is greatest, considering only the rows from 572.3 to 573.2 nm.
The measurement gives 572.870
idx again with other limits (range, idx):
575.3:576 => 575.779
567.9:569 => 568.664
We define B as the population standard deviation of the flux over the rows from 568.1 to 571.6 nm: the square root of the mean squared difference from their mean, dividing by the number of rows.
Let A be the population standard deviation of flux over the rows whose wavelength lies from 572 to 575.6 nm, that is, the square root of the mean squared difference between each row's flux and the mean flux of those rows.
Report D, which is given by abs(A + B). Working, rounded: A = 1.39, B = 0.94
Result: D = 2.32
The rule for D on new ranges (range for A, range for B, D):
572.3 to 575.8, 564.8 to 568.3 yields 2.27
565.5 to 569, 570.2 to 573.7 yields 1.83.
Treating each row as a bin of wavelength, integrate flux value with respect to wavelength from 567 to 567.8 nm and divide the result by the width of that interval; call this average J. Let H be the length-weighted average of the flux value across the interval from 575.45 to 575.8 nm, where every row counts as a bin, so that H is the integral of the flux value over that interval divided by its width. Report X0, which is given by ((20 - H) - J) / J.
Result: -0.31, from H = 11.1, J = 12.9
